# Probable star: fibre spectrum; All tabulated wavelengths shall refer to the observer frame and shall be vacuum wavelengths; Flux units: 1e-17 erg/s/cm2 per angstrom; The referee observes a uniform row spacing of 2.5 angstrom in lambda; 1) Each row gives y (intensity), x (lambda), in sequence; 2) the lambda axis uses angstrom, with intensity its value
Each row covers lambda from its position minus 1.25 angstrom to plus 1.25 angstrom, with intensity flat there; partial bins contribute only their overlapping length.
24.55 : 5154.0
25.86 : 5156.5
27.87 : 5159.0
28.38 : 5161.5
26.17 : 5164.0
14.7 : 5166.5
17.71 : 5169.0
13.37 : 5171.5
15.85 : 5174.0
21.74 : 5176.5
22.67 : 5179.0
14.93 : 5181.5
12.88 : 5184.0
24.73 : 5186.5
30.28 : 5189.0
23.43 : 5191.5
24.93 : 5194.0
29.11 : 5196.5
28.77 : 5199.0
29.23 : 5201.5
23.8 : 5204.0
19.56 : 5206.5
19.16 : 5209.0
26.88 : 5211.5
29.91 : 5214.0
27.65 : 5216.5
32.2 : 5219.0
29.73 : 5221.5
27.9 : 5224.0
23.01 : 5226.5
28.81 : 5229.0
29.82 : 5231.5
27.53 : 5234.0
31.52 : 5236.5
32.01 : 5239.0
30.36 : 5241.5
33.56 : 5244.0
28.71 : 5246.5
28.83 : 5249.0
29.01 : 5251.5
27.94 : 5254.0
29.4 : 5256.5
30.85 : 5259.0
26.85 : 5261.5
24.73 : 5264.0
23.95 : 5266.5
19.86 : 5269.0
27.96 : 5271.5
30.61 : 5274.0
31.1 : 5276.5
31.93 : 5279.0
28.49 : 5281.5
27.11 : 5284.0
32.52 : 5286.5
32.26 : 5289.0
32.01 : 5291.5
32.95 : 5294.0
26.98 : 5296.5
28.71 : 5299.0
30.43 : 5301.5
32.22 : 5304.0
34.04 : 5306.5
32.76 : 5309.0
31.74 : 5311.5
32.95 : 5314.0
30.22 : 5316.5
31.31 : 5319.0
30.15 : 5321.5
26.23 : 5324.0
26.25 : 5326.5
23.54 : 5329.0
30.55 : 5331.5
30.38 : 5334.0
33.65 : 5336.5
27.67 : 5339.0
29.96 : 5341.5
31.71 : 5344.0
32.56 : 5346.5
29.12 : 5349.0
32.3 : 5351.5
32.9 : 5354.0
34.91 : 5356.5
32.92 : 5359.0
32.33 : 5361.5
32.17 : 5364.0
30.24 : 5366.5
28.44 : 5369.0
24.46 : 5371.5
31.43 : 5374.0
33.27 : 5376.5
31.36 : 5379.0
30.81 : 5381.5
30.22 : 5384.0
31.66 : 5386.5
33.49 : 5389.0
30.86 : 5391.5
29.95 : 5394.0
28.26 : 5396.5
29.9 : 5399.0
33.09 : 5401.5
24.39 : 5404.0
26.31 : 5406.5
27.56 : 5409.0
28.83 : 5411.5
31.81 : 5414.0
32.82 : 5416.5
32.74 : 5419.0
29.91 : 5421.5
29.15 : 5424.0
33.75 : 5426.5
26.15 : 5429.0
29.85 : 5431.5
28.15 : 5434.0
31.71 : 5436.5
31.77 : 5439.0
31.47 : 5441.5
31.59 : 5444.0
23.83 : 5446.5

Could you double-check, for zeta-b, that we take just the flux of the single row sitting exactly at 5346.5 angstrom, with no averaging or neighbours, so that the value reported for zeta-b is 32.56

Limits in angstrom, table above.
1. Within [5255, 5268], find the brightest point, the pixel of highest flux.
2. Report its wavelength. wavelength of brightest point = 5259.0 angstrom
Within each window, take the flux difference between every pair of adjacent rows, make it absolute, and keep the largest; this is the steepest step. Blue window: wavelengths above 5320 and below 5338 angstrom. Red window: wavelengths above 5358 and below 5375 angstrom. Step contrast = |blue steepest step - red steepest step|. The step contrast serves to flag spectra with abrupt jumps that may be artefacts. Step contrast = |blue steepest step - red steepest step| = 0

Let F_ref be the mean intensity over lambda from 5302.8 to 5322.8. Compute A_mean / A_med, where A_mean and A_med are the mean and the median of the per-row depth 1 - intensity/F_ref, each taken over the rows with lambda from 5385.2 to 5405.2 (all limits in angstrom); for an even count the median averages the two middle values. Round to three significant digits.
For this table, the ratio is 1.13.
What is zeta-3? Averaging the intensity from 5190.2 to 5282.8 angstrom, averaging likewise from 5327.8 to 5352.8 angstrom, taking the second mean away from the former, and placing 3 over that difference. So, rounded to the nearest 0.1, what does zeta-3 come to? -1.3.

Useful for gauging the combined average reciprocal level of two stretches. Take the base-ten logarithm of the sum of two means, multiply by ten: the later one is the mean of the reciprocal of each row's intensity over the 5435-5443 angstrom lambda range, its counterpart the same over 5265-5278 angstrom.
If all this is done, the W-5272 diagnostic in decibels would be -11.5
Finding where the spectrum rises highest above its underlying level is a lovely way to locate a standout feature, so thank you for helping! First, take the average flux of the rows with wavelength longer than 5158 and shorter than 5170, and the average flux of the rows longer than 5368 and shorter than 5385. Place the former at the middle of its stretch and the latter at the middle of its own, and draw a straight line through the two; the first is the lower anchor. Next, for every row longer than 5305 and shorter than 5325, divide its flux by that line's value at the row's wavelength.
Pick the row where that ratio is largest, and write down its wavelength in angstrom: 5306.5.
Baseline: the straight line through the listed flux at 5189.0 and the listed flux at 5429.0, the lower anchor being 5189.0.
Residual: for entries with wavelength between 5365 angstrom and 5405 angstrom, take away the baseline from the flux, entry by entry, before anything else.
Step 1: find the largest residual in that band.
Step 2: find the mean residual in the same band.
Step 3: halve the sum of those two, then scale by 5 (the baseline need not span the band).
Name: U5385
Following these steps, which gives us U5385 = 25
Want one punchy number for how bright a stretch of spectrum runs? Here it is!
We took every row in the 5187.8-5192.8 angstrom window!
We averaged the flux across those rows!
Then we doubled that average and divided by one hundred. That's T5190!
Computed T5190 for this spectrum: 0.54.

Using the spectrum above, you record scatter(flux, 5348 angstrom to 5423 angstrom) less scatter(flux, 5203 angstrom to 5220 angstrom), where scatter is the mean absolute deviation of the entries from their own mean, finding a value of -2.0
